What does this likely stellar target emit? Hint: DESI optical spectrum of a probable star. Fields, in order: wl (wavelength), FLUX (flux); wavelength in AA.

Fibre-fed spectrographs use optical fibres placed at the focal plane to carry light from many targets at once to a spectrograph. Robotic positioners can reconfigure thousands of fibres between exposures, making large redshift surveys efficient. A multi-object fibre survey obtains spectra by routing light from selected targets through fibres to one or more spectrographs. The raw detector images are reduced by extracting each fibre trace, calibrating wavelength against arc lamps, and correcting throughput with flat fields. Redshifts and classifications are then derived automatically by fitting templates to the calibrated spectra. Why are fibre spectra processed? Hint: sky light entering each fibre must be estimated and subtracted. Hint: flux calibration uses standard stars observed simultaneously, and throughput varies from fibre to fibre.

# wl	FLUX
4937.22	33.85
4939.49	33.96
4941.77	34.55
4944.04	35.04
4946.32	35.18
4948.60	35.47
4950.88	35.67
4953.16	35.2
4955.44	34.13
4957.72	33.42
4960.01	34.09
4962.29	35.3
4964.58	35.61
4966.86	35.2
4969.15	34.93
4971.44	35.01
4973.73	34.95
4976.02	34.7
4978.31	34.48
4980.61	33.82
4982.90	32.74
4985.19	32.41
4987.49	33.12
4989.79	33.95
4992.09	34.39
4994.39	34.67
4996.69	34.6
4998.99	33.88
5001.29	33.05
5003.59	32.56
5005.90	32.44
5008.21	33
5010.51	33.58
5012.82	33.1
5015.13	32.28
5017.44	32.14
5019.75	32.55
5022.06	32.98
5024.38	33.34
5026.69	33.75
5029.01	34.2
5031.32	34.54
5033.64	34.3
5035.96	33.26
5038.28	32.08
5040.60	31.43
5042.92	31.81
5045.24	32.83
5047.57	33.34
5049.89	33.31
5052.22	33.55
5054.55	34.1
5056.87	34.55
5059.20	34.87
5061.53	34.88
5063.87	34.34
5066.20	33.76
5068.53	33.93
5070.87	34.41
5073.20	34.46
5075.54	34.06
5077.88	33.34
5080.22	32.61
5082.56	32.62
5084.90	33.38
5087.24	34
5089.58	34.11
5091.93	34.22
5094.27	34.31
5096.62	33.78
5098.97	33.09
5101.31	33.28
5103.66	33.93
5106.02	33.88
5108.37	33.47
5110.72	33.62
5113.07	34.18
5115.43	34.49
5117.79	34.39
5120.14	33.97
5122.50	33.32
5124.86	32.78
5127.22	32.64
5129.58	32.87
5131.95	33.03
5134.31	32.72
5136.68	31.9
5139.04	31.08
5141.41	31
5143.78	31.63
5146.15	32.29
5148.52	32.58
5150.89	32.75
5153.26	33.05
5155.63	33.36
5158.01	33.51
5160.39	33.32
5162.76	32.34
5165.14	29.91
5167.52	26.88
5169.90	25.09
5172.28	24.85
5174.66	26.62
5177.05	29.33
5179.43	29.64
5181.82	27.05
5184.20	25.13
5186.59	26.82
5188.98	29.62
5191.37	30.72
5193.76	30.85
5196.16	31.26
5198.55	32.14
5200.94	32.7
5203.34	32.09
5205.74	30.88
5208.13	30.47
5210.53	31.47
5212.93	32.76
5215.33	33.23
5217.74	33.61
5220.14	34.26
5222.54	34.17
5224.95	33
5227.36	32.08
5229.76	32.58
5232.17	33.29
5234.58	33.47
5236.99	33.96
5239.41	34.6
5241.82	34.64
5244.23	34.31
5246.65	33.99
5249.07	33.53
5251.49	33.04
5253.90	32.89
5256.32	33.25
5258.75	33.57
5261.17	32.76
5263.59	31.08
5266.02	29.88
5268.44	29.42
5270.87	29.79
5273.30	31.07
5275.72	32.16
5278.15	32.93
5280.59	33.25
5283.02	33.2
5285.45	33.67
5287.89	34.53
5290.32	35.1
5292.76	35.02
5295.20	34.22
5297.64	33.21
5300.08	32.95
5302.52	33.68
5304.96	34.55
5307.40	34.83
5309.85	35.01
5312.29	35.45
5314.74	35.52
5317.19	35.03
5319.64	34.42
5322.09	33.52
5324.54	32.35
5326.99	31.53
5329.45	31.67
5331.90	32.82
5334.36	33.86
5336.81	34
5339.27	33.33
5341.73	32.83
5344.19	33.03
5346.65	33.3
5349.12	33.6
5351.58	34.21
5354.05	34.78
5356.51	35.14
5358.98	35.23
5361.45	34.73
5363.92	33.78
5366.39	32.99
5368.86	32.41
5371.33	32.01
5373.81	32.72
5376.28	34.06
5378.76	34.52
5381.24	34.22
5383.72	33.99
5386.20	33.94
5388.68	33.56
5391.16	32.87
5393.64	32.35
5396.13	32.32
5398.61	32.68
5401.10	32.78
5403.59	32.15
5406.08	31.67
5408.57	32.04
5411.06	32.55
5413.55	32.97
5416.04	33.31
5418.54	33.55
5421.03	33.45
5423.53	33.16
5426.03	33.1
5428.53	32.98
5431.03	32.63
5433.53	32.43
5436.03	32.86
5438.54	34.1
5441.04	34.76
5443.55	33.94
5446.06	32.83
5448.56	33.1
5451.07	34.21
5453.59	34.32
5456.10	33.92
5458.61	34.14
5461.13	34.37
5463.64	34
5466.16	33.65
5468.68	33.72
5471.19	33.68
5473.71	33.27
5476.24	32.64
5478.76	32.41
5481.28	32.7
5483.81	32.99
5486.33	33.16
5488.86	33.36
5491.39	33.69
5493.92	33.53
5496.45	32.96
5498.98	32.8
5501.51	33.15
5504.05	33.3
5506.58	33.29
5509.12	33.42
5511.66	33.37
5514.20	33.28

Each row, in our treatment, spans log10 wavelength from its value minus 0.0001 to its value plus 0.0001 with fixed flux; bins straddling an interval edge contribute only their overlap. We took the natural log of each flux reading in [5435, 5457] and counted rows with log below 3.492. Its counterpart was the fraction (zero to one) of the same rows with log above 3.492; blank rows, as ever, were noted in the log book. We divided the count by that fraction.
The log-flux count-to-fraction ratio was 1.1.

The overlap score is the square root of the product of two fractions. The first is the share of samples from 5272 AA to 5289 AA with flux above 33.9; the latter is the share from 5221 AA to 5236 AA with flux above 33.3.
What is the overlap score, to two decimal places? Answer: 0.22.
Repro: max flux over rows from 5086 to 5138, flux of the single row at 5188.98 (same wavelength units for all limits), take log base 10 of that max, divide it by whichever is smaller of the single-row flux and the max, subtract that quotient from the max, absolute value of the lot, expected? 34.4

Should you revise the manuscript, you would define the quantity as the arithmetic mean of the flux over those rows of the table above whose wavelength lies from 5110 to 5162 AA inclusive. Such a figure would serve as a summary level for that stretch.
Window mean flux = 32.9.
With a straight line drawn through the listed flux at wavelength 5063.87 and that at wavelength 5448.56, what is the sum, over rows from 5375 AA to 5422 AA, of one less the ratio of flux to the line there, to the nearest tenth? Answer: 0.1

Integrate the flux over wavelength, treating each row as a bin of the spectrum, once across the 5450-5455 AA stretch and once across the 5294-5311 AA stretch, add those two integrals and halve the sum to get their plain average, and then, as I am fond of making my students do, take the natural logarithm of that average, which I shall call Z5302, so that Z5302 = 5.93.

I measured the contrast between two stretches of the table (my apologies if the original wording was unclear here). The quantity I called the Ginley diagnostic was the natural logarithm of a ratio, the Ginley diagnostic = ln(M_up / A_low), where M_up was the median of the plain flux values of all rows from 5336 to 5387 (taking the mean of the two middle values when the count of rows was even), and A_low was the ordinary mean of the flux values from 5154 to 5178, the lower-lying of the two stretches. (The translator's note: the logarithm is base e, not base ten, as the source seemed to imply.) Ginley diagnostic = 0.14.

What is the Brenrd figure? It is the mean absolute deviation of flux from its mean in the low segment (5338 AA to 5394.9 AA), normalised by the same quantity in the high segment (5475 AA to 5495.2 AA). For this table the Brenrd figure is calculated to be 2.0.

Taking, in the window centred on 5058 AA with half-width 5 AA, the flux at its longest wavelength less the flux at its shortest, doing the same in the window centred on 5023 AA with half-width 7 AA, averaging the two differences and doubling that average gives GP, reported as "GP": 2.8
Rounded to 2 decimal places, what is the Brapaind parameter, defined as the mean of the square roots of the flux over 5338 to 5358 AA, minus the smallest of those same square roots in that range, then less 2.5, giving -2.42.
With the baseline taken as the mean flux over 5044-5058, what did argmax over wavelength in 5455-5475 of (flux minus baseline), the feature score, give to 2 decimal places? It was 5461.13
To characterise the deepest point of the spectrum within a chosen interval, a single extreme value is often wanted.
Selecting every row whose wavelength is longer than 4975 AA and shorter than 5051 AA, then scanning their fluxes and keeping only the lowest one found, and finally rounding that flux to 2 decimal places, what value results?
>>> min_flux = 31.43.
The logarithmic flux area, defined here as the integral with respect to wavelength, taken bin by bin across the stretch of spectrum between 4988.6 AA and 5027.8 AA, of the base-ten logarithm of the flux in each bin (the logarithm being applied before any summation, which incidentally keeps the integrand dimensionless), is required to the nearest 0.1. 59.7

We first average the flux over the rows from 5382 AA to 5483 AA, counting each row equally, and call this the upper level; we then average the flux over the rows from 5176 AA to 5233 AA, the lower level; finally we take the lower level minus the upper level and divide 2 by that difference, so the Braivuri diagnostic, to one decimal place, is -1.0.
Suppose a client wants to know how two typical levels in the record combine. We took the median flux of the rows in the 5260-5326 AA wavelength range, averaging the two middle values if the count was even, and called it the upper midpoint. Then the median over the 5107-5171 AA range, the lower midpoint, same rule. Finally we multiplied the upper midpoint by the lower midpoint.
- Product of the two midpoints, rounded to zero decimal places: 1099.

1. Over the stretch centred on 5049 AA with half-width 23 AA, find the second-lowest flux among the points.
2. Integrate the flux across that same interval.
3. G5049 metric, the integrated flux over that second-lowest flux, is 49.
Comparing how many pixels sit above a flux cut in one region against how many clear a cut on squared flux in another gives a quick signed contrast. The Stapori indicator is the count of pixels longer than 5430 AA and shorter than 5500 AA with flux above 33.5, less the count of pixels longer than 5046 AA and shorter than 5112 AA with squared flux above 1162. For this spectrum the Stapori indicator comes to 4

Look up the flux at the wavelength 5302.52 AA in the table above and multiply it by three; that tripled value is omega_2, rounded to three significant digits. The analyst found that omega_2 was 101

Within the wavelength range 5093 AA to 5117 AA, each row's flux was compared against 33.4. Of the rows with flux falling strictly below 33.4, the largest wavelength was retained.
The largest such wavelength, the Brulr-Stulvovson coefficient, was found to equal 5101.31 AA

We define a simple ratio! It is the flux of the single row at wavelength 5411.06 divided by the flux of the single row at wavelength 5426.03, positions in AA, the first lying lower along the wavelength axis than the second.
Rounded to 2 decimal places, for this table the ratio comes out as 0.98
